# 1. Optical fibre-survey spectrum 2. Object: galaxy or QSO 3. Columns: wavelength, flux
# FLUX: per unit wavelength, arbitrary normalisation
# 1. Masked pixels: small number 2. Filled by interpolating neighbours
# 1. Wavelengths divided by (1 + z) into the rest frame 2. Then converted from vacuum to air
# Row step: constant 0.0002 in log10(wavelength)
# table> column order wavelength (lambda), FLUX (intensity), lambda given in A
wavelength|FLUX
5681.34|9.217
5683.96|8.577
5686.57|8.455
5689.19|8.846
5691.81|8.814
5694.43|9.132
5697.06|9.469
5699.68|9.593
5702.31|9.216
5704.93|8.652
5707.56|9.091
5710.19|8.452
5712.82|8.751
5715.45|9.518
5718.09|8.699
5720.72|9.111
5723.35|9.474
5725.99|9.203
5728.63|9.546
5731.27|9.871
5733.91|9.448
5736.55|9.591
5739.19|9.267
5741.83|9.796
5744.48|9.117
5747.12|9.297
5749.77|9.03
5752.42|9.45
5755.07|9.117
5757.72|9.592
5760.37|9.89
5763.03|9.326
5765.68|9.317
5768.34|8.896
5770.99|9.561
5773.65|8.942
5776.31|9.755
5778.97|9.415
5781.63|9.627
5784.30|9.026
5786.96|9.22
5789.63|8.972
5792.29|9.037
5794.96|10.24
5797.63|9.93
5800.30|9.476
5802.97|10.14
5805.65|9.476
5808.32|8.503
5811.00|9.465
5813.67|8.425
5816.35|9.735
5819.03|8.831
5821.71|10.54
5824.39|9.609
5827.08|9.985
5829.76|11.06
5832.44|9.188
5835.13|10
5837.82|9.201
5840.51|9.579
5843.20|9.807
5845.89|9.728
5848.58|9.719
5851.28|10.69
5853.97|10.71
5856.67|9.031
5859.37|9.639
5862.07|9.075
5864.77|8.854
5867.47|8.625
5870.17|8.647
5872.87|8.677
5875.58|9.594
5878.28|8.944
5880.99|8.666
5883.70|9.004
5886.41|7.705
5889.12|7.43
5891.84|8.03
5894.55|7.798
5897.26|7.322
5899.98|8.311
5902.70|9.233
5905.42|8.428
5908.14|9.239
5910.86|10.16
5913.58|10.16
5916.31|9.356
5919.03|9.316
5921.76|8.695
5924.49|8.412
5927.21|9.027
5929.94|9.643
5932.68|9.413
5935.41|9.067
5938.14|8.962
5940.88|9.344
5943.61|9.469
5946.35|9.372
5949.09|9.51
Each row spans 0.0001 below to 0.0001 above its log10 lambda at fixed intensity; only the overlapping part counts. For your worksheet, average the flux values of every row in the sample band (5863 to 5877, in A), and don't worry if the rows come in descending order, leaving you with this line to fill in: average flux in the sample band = 8.9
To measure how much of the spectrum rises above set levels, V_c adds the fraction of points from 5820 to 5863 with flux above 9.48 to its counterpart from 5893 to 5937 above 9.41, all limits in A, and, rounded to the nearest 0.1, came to 1.0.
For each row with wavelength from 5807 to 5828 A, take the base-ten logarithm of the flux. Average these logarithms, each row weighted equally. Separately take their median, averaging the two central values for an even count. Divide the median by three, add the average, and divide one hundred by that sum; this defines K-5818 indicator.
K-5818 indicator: 77.1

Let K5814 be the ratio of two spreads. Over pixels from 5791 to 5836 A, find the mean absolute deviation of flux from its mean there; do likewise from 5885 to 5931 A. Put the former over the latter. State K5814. 0.73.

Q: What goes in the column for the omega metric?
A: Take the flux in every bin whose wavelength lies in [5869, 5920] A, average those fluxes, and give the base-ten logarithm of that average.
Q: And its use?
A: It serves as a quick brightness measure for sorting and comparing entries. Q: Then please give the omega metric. 0.941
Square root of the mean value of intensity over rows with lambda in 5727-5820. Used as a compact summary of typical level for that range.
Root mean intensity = 3.063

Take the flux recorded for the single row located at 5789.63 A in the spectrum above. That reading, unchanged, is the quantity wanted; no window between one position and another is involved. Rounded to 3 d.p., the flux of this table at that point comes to 8.972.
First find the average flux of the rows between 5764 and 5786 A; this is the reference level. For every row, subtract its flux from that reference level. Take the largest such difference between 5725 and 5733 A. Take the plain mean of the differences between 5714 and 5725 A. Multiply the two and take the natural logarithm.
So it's -4.3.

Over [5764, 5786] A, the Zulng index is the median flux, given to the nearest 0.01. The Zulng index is 9.37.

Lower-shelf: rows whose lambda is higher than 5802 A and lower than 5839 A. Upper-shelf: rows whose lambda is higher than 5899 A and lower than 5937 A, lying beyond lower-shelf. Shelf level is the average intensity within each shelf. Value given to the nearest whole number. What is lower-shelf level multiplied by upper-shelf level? 88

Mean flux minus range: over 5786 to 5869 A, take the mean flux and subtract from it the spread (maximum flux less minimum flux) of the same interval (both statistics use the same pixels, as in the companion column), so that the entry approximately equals 6.9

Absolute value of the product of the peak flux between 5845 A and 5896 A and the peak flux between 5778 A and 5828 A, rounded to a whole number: 113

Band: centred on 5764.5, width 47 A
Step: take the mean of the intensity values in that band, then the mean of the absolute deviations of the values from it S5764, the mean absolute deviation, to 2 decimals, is 0.25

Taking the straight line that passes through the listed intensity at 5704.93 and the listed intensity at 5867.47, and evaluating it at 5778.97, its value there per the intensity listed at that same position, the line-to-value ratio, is 0.92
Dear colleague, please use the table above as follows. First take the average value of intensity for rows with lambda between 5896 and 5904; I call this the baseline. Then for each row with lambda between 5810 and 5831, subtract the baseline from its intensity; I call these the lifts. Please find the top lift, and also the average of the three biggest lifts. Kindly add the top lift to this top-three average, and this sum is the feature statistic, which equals 5.01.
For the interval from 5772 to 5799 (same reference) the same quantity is 3.64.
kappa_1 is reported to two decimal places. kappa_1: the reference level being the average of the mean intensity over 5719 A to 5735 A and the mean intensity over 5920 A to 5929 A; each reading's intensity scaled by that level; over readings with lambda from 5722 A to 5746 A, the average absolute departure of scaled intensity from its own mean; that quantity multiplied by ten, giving 0.22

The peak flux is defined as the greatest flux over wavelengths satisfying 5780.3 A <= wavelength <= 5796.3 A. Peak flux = 10.24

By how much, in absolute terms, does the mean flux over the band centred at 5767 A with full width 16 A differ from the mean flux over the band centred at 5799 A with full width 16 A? 0.39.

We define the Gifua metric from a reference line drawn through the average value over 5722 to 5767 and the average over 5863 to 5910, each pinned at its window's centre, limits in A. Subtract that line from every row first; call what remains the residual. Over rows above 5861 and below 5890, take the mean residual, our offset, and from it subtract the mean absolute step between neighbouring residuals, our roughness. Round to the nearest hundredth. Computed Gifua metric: -0.34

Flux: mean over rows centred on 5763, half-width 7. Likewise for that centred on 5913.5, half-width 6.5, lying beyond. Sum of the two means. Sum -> 19.1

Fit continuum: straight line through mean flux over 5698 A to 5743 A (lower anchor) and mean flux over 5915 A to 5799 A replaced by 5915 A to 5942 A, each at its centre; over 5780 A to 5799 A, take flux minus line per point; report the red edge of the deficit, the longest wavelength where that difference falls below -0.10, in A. 5792.29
